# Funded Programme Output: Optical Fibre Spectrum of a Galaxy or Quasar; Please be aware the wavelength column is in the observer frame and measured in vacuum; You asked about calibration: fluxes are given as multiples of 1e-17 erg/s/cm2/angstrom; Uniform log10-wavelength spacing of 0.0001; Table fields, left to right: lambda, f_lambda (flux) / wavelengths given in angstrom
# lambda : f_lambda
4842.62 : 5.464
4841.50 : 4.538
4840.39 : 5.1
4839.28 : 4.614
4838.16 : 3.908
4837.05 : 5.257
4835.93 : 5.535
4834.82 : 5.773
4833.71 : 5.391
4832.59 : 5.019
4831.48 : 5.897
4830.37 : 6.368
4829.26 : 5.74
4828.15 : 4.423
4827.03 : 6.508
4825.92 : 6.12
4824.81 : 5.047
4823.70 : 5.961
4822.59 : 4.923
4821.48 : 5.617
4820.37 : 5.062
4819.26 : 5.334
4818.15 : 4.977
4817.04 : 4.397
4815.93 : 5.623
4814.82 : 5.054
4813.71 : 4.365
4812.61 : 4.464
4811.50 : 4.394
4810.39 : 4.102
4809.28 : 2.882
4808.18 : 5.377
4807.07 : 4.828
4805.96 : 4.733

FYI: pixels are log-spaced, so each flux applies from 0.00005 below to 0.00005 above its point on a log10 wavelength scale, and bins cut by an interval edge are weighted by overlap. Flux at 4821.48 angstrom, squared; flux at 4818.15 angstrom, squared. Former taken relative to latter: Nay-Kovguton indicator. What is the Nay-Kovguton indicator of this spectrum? 1.3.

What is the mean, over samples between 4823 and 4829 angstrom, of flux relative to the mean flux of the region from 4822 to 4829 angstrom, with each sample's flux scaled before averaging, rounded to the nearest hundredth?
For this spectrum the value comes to 1.02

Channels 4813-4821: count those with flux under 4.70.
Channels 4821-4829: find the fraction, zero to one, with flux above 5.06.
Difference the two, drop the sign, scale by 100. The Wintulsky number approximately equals 143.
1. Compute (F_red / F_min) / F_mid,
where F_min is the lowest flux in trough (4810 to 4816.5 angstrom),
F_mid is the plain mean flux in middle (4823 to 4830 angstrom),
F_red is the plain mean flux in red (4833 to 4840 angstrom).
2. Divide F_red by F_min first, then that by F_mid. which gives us 0.22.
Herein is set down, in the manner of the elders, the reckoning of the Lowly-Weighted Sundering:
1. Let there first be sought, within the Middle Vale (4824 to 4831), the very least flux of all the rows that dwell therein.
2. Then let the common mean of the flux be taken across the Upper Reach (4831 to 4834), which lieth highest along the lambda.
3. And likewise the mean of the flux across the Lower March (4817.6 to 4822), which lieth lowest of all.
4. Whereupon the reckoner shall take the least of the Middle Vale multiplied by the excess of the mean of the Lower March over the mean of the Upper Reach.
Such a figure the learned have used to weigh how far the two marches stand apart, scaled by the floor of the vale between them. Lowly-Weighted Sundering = -0.8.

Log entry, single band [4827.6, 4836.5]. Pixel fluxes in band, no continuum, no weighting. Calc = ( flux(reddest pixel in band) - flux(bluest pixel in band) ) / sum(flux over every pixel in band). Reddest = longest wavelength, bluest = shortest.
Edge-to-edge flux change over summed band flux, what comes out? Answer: 0.03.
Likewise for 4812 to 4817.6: 0.00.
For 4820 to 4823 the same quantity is -0.01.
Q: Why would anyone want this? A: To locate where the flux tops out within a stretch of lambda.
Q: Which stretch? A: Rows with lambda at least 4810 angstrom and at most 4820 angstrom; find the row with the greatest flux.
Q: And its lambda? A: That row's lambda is 4815.93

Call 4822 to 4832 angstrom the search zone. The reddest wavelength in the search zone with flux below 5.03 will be 4828.15 angstrom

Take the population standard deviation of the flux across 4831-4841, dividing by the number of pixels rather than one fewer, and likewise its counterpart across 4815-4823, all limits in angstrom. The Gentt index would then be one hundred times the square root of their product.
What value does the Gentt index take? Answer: 48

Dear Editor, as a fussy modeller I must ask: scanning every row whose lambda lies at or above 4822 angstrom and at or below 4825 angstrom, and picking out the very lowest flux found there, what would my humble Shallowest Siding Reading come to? 4.923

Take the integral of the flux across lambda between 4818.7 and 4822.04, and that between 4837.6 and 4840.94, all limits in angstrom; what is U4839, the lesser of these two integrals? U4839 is 15.2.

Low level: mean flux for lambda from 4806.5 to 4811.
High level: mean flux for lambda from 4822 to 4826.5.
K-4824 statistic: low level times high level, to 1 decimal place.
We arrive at 23.7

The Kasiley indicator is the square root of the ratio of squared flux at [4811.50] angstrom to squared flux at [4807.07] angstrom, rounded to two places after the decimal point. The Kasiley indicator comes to 0.91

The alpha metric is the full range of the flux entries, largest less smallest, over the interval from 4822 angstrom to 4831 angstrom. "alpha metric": 2.1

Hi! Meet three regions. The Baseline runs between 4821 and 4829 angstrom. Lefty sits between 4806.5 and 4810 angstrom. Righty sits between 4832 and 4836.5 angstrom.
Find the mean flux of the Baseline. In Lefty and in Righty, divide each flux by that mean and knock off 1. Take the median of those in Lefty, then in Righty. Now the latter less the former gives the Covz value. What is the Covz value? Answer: 0.12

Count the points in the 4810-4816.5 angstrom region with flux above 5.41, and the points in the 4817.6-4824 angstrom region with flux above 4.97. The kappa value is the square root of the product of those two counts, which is 2.2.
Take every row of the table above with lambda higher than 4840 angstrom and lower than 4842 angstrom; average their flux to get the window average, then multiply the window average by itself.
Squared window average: 23.2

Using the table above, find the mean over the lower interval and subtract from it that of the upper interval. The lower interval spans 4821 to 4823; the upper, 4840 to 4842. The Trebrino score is 0.5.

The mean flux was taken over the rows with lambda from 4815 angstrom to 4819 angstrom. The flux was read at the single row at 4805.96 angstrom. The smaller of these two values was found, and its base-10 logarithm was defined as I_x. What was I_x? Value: 0.68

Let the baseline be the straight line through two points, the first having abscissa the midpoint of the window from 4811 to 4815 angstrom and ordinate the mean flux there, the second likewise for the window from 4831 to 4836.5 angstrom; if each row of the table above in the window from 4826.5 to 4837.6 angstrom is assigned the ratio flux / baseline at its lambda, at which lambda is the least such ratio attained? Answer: 4828.15 angstrom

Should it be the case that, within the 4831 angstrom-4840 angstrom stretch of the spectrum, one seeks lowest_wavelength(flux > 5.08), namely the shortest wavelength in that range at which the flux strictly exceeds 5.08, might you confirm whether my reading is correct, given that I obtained 4831.48 angstrom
